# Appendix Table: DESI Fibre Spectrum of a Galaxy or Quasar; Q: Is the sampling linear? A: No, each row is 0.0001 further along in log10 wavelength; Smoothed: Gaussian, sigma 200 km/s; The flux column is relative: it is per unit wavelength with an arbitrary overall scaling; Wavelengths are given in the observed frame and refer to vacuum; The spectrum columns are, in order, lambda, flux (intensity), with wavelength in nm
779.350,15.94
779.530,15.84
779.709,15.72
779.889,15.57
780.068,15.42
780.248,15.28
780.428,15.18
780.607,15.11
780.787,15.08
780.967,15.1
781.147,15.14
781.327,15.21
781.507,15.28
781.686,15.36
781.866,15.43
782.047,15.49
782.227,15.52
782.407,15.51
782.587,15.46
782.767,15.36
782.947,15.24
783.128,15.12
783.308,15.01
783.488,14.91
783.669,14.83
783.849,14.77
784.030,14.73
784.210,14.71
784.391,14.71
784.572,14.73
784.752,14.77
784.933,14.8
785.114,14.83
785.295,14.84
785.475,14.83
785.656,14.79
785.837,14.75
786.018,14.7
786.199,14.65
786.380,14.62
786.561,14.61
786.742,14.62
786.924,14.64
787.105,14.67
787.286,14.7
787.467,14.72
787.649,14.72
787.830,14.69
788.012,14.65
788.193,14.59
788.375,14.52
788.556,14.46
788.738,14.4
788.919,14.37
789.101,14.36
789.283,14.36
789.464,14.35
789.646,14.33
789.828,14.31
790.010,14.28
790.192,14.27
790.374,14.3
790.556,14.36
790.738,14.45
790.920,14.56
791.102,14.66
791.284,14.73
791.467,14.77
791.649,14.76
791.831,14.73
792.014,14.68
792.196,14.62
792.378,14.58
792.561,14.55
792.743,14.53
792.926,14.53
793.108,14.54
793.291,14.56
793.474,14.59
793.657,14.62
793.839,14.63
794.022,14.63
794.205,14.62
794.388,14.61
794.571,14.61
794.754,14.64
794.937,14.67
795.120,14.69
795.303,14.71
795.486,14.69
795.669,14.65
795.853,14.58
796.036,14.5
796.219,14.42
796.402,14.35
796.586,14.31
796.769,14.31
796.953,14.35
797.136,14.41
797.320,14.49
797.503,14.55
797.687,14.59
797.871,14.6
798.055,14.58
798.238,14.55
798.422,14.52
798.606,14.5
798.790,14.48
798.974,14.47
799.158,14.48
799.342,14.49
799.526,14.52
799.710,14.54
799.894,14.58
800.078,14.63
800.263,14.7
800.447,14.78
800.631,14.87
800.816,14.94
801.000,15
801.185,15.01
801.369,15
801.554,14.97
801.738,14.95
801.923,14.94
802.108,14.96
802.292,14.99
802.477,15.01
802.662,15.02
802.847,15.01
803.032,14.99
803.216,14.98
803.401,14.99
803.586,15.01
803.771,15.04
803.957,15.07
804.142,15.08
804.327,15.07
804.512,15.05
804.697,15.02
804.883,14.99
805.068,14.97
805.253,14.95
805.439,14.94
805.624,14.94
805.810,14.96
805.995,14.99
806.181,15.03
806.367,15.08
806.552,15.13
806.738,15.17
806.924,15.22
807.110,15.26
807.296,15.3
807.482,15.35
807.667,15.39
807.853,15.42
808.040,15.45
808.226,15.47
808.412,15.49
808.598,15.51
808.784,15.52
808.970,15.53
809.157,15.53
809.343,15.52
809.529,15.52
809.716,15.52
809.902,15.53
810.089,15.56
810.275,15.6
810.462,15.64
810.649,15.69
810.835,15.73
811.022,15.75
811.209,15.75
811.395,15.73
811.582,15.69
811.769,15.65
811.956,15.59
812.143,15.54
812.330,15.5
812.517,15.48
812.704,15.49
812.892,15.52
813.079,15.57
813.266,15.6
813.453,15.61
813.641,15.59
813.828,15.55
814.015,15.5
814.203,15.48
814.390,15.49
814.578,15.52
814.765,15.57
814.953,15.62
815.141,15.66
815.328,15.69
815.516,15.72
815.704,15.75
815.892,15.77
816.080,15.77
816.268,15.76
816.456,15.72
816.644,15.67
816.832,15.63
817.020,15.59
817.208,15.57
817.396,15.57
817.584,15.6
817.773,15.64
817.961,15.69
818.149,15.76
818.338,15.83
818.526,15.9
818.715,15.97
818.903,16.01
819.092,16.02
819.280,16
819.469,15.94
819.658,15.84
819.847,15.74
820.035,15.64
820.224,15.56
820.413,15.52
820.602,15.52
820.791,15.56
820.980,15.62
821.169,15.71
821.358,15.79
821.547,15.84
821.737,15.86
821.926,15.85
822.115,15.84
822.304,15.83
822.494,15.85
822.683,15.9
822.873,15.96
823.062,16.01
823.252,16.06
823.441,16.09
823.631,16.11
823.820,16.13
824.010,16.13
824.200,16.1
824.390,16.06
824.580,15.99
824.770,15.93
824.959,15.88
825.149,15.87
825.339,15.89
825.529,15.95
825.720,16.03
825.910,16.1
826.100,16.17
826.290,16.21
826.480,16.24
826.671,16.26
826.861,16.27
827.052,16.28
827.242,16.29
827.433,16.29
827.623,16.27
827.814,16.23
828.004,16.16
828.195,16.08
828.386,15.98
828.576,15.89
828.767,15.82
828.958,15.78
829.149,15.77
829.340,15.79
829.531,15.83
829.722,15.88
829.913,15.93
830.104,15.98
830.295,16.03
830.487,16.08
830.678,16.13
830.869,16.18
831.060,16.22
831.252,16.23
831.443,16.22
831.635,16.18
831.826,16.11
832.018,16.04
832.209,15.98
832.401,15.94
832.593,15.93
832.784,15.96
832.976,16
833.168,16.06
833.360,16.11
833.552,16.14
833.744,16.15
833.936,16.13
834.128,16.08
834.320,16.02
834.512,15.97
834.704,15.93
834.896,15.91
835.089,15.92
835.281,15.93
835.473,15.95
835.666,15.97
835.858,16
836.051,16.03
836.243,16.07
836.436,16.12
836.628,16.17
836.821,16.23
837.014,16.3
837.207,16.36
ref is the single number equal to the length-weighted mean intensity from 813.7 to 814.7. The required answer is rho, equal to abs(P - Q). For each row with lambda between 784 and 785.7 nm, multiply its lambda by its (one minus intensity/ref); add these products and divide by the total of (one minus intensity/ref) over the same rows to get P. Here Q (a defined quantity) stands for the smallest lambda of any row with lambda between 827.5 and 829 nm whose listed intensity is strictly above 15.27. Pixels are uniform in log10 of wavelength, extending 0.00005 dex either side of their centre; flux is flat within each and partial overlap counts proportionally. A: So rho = 42.81 nm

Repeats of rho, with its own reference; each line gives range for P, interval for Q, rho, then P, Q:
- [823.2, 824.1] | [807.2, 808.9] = 16.35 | 823.64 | 807.296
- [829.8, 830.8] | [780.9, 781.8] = 48.83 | 830.33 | 781.507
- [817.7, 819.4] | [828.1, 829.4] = 9.48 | 818.71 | 828.195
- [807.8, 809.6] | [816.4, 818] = 8.33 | 808.13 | 816.456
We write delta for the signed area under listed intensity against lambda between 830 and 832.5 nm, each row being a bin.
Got 40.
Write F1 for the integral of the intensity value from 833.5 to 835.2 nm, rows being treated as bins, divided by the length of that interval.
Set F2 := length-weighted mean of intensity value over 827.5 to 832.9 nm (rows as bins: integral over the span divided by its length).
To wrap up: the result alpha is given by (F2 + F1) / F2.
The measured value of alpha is 2.00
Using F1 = 16.0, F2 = 16.0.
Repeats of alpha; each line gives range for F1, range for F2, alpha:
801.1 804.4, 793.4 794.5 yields 2.03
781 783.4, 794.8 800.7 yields 2.05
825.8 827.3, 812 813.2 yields 2.05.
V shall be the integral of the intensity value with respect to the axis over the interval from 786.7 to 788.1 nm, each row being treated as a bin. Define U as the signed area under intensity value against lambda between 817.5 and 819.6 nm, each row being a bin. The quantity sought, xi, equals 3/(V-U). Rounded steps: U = 33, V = 21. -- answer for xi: -0.2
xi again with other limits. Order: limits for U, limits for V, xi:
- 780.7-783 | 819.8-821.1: -0.2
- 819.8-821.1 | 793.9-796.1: 0.3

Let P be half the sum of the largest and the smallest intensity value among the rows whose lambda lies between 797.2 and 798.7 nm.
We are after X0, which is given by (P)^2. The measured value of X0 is 212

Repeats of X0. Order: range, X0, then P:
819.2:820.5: 248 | 15.8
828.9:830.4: 253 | 15.9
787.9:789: 211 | 14.5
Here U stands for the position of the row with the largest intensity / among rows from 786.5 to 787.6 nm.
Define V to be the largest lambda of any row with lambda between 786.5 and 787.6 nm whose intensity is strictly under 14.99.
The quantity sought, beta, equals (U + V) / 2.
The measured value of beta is 787.47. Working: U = 787.467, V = 787.467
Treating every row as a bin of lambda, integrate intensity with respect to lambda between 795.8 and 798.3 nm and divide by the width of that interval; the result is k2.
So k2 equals 14.5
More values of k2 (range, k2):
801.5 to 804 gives 15.0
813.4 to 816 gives 15.6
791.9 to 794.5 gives 14.6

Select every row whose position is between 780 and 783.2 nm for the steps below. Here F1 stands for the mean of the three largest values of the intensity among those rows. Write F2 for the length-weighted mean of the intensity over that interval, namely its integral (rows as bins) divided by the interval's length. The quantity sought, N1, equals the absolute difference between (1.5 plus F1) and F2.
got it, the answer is 1.72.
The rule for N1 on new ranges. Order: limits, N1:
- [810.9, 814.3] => 1.65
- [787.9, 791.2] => 1.71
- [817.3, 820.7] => 1.75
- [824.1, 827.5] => 1.69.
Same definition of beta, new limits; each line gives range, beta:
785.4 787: 786.20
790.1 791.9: 791.65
